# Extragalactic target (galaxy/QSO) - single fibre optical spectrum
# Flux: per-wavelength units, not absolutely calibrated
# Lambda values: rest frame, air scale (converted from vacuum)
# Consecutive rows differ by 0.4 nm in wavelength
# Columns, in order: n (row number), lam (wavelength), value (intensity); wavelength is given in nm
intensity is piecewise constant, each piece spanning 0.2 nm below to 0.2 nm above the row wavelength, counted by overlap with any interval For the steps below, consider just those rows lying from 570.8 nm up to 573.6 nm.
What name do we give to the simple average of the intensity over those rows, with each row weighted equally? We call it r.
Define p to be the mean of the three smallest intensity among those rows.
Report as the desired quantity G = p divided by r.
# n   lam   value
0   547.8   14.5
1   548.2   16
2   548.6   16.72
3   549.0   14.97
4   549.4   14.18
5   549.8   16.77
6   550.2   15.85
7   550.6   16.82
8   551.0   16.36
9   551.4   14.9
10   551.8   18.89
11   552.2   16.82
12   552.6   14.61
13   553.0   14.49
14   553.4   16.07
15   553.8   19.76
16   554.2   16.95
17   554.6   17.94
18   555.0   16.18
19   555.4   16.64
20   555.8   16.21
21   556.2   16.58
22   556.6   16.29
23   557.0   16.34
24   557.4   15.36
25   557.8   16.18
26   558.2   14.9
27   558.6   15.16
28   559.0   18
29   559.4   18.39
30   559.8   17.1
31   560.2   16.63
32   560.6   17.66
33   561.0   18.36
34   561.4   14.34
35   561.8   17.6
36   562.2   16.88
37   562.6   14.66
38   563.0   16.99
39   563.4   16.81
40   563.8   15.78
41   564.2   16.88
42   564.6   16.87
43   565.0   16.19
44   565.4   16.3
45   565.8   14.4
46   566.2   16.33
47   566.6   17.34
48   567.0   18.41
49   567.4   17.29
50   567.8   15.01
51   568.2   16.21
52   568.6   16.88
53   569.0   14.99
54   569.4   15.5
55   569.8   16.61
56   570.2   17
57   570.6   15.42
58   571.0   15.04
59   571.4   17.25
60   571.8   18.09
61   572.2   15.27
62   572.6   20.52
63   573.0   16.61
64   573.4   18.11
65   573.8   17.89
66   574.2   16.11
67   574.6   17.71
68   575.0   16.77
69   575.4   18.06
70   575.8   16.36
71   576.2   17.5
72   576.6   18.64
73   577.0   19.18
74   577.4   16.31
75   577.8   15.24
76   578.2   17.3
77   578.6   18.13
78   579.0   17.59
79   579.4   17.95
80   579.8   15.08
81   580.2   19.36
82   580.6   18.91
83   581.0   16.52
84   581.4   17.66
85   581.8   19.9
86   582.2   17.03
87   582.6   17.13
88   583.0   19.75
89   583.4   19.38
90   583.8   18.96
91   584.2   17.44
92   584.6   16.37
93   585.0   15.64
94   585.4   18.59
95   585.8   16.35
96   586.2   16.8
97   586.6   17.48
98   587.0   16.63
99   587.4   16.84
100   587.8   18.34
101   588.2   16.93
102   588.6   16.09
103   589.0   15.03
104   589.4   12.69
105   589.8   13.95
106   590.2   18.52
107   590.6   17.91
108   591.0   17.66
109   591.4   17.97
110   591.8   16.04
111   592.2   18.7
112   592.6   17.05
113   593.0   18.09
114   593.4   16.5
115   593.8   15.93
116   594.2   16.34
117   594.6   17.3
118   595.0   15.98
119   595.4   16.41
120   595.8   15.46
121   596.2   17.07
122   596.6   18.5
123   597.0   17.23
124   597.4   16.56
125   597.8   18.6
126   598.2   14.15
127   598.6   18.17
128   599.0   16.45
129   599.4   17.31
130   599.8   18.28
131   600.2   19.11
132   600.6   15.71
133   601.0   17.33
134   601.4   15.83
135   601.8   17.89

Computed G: 0.906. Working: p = 15.6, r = 17.3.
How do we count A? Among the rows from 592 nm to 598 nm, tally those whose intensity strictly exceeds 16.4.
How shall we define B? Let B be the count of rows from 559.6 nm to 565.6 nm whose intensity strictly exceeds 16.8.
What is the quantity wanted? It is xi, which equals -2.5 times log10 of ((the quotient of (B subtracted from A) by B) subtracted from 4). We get -1.44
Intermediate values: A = 11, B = 9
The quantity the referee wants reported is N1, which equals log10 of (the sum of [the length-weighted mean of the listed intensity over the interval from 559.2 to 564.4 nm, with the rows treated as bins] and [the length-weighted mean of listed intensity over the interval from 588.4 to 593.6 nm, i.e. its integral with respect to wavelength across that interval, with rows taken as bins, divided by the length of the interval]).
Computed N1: 1.52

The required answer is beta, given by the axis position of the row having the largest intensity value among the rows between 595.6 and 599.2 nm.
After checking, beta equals 597.8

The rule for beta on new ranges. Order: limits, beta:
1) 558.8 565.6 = 559.4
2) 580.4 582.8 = 581.8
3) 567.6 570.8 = 570.2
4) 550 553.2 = 551.8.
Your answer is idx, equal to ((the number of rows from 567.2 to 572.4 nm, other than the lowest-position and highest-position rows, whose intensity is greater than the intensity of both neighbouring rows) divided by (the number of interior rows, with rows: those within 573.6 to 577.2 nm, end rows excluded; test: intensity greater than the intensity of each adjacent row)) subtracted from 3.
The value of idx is 1.5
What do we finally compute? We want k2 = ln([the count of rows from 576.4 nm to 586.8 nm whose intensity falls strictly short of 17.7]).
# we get 2.71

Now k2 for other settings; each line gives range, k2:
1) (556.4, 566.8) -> 3.14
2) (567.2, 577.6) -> 2.89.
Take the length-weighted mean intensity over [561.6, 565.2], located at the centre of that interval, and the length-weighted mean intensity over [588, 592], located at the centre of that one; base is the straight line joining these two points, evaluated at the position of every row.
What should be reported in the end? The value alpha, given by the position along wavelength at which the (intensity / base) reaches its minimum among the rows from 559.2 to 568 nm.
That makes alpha 561.4 nm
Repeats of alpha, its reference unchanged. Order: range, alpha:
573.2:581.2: 579.8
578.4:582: 579.8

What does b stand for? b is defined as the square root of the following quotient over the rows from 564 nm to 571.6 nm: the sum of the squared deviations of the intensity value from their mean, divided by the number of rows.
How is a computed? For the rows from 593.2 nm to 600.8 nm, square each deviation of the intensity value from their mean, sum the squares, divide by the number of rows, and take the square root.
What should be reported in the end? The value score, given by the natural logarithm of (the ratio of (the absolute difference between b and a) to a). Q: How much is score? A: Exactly -1.7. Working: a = 1.22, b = 1.00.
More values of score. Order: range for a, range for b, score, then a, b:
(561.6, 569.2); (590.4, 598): -2.8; 1.03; 0.96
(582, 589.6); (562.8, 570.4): -0.9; 1.59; 0.93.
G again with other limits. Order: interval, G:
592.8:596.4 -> 0.953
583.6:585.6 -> 0.947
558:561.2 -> 0.914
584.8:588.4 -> 0.950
